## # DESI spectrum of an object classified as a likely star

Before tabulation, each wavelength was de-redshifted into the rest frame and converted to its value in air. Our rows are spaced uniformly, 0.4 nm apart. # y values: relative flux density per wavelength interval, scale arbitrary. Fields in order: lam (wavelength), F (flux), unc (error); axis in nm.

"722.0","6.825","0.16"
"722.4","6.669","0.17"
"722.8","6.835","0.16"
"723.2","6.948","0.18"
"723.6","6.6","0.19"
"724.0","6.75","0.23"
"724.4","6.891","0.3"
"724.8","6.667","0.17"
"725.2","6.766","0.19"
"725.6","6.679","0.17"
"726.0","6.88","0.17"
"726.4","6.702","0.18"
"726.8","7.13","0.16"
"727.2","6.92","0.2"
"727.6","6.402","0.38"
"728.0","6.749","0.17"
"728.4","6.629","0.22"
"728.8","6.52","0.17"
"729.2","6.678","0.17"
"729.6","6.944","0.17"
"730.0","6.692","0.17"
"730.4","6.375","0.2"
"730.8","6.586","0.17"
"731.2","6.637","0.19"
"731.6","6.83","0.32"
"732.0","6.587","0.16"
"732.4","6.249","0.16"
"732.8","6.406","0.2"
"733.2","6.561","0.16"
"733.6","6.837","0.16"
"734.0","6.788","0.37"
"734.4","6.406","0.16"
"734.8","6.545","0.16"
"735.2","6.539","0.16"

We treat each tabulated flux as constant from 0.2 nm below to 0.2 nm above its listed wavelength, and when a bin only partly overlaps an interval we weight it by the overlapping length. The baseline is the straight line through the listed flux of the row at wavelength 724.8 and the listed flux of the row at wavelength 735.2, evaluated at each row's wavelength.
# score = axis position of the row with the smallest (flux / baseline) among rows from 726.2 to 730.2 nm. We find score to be 727.6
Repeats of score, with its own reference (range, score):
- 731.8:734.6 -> 732.4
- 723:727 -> 723.6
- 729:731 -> 730.4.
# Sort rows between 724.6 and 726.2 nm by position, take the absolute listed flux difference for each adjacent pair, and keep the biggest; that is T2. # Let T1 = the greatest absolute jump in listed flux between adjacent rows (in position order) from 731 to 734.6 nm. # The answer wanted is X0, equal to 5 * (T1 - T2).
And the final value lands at 0.9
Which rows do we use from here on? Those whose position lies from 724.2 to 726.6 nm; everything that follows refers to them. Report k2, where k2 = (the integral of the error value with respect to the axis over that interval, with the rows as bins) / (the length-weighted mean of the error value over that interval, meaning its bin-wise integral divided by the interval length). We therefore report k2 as 2.40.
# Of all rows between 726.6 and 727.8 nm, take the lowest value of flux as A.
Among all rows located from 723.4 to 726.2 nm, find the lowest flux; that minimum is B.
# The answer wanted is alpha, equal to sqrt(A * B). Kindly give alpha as 6.500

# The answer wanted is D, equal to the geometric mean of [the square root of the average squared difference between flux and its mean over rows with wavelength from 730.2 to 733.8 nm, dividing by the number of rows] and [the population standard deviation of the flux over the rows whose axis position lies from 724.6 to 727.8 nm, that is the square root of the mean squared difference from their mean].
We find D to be 0.19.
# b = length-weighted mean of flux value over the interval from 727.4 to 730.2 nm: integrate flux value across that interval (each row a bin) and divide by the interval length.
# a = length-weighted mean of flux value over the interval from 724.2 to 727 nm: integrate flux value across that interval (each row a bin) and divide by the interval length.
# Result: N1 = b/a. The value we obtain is 0.98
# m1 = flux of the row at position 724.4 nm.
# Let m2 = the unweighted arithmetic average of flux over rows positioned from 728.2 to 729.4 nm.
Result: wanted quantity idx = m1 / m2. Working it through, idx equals 1.04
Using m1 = 6.891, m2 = 6.61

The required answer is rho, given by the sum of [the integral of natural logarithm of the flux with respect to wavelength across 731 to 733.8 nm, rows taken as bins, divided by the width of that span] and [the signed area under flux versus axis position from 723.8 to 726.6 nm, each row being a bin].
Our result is 20.8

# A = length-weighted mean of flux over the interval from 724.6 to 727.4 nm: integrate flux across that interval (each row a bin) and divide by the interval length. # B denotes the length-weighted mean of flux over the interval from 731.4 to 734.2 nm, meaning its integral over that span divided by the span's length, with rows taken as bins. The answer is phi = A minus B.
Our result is 0.2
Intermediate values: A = 6.82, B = 6.61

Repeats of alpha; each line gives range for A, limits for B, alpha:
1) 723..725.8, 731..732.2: 6.593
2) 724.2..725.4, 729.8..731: 6.519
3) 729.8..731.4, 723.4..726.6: 6.487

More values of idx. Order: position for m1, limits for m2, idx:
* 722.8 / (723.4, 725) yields 1.02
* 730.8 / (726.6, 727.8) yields 0.97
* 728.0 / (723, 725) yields 1.00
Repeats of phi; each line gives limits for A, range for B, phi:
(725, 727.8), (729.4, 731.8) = 0.1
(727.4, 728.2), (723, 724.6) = -0.2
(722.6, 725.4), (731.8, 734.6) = 0.2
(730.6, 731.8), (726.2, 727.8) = -0.1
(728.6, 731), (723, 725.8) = -0.1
